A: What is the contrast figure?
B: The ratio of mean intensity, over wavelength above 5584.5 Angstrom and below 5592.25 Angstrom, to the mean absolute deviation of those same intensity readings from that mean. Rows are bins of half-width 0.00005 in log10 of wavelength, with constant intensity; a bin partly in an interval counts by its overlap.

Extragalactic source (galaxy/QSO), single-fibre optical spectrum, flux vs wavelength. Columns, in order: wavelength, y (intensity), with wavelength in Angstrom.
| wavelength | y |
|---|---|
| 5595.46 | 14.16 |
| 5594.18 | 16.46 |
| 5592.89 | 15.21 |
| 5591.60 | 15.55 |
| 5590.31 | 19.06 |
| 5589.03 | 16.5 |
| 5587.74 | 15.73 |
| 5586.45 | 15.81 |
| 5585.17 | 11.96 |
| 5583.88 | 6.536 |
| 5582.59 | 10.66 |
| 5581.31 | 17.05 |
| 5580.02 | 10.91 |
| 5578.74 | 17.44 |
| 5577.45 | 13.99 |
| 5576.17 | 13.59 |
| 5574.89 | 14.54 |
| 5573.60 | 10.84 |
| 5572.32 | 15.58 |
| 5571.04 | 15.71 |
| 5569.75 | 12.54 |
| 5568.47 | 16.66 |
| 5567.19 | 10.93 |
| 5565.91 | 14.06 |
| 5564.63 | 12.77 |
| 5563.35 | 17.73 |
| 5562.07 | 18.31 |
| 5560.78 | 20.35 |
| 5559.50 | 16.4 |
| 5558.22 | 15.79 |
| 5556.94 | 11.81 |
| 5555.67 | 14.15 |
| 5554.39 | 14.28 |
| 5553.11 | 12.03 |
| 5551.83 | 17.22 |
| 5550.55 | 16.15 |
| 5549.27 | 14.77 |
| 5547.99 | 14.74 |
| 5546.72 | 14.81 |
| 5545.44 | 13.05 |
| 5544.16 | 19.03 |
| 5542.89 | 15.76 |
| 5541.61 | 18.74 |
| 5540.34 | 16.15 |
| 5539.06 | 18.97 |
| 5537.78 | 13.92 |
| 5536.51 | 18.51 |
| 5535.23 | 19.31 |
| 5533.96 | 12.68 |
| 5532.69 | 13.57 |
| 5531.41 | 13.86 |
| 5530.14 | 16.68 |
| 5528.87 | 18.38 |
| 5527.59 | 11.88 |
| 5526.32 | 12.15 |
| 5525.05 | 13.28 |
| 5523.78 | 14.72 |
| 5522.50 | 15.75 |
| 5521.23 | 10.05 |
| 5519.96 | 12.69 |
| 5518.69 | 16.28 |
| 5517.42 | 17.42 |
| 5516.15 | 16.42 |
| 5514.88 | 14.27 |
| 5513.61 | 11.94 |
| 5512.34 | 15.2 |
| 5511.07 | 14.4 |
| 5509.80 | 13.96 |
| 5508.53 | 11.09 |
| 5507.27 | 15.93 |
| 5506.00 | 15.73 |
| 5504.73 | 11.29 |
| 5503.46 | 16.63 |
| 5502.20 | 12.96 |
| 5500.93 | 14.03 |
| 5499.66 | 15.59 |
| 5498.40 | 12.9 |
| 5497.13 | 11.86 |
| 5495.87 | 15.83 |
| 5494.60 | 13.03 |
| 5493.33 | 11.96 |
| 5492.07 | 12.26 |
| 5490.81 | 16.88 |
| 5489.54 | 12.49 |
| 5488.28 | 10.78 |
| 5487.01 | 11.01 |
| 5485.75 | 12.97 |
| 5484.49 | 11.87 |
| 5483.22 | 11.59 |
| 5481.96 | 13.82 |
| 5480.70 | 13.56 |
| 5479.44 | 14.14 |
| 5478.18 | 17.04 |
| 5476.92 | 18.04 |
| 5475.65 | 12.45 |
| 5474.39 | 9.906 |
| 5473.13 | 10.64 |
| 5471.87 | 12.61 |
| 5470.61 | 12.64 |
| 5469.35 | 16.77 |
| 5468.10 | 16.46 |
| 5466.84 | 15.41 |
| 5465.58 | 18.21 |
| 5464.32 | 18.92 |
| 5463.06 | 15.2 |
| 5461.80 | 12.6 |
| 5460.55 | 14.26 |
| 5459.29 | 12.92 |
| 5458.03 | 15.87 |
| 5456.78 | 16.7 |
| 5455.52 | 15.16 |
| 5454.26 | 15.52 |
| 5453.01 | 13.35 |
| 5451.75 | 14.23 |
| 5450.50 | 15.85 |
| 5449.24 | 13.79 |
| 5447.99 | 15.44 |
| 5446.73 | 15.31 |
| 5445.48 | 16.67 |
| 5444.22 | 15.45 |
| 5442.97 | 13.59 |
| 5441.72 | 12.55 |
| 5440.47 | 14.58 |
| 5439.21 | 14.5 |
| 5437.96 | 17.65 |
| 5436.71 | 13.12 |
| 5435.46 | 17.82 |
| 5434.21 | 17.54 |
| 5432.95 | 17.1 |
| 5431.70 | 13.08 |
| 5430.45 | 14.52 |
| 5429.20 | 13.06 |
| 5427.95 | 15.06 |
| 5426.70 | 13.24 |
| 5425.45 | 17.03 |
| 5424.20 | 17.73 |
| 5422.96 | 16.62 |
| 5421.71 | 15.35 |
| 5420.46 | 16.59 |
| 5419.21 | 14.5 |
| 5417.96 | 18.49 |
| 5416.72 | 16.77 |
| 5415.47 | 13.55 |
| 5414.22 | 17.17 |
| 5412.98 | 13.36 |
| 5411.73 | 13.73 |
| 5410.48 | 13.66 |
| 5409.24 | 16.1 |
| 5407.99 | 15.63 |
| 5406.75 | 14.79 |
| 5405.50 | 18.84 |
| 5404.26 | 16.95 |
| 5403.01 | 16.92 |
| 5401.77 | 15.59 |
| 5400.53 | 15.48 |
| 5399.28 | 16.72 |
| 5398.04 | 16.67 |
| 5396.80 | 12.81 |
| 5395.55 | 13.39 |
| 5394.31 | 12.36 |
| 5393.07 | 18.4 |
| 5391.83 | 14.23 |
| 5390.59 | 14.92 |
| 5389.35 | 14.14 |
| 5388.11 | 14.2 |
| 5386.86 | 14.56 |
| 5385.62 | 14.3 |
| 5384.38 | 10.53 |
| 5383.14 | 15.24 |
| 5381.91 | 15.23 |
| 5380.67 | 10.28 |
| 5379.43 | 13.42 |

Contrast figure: 12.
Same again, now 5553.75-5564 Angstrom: 8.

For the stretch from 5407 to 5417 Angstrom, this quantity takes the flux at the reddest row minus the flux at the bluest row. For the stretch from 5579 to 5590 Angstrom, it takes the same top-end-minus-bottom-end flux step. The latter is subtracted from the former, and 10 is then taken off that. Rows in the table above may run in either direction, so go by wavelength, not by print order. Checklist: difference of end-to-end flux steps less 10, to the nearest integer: -14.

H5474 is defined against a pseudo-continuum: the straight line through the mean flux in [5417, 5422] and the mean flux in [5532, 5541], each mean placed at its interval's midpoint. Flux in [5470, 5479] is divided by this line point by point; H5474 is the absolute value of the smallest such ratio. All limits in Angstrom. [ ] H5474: 0.61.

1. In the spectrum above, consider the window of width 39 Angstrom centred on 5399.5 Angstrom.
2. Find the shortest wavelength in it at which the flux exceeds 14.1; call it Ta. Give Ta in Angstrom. 5381.91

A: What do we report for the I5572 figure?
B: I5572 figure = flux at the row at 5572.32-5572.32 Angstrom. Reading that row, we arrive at 15.58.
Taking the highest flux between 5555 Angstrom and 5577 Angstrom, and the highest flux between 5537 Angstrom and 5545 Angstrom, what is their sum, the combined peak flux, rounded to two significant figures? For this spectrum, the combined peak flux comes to 39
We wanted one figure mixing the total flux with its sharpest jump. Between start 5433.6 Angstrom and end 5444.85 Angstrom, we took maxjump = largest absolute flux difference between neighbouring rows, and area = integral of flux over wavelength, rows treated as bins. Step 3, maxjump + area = 176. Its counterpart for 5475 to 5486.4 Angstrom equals 164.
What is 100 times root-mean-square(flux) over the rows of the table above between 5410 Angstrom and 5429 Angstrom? 1562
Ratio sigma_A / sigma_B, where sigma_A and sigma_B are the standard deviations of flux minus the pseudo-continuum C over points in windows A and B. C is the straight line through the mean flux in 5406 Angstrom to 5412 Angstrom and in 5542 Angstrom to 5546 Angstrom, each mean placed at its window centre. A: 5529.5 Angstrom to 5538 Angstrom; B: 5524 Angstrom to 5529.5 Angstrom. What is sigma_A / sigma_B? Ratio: 0.9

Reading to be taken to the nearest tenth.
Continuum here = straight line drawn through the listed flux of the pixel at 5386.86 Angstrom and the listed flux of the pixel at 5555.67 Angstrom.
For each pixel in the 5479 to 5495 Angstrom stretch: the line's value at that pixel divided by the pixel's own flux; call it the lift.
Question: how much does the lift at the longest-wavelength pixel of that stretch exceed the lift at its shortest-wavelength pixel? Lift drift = 0.1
